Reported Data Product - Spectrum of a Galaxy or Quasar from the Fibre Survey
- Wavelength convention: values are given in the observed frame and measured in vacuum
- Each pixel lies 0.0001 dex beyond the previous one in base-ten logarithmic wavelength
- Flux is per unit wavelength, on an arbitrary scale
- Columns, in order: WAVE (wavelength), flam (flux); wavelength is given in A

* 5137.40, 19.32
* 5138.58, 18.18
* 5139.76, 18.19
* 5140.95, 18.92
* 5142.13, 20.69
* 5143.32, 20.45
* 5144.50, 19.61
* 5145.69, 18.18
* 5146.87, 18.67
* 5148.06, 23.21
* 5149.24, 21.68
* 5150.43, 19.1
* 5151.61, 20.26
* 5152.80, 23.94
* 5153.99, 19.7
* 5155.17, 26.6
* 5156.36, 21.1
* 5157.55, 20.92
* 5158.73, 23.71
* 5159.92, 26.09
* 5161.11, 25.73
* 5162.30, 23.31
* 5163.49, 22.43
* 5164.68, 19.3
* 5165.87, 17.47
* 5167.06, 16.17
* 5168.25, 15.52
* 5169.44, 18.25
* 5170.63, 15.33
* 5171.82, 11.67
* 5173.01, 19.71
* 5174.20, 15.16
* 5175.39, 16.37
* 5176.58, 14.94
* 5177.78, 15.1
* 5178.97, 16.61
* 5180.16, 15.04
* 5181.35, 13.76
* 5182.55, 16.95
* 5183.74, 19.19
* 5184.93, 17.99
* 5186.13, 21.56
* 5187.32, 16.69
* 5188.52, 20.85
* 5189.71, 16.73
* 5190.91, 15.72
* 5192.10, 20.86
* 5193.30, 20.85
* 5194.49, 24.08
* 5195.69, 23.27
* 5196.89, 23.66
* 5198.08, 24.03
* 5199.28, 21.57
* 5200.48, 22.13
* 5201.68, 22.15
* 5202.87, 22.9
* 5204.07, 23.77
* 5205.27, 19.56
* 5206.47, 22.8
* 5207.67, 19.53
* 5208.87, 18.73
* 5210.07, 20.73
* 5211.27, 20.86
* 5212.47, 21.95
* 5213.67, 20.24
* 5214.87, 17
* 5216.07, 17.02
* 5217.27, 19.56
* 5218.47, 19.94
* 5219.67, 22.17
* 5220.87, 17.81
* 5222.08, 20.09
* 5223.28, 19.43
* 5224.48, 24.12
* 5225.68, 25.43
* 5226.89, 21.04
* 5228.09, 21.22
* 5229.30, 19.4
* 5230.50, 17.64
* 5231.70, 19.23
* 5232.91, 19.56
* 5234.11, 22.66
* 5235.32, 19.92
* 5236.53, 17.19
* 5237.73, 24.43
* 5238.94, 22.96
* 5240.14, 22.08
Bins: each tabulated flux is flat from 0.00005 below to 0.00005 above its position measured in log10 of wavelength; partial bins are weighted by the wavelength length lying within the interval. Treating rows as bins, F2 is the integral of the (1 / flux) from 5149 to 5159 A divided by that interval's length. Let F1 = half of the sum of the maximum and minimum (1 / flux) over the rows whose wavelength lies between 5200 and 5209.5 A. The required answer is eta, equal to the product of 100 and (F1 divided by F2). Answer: 103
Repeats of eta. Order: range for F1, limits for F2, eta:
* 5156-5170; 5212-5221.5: 99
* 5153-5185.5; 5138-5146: 118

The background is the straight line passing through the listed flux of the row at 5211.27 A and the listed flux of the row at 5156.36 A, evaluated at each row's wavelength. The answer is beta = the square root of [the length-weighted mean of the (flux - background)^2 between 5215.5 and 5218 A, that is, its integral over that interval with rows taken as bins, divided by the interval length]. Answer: 2.8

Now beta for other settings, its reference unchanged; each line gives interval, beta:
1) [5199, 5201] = 1.0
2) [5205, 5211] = 1.5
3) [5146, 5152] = 1.9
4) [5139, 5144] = 2.0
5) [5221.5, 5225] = 2.1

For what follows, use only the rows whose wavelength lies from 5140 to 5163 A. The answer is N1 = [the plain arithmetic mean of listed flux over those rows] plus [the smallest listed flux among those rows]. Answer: 39.9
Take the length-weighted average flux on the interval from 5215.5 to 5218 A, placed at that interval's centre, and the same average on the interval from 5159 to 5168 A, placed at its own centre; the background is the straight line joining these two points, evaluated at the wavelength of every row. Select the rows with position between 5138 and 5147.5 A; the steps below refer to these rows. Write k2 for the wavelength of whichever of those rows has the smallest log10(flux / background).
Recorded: 5138.58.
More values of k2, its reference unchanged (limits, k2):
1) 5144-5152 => 5145.69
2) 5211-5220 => 5214.87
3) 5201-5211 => 5208.87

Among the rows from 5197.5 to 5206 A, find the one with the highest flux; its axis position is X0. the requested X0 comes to 5198.08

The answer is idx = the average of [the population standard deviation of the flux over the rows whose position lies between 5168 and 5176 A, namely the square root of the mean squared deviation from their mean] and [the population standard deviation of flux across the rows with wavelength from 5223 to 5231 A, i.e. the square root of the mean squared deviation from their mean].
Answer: 2.5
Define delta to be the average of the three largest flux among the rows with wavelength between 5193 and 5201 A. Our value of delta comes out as 24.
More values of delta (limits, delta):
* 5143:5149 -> 21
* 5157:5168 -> 25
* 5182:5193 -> 21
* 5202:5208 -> 23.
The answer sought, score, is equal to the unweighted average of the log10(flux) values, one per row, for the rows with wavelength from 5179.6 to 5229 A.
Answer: 1.30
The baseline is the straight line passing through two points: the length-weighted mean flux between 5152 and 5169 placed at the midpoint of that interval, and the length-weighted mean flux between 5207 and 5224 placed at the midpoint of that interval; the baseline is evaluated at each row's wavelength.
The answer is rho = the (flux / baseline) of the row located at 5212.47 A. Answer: 1.11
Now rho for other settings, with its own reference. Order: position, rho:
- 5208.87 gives 0.94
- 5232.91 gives 1.02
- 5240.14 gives 1.17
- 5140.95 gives 0.85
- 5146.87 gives 0.85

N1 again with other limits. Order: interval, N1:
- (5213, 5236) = 37.2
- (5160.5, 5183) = 29.0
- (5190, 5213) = 37.3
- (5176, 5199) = 32.6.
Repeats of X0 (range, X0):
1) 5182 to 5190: 5186.13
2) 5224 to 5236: 5225.68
